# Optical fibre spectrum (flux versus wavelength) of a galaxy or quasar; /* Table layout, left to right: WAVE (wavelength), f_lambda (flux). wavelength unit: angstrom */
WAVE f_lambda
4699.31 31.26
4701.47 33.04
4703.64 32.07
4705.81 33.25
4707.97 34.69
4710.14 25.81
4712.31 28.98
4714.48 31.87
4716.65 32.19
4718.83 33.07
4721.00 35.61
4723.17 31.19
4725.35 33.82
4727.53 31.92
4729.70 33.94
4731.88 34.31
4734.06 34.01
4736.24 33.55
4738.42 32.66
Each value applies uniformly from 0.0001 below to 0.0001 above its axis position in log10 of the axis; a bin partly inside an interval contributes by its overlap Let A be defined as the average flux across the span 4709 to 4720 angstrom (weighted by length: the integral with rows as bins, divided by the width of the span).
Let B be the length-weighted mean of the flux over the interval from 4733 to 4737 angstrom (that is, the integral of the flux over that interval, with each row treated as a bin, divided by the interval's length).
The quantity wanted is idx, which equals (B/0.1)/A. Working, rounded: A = 30.4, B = 33.8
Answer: 11.11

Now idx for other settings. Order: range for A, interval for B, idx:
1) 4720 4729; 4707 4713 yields 8.98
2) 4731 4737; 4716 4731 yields 9.76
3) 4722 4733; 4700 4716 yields 9.50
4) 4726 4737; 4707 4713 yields 8.87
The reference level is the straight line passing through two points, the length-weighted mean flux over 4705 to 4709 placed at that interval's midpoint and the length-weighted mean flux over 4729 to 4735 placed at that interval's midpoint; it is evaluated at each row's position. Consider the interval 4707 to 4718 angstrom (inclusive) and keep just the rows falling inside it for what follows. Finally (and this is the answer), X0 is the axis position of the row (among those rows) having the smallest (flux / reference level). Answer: 4710.14 angstrom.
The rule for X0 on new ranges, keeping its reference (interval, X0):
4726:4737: 4727.53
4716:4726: 4723.17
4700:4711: 4710.14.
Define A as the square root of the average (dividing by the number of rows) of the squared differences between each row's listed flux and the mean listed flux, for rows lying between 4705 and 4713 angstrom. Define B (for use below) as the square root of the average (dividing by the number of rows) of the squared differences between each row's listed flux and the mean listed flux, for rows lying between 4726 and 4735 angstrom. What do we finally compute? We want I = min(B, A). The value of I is 0.95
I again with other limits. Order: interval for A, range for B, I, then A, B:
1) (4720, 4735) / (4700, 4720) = 1.39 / 1.4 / 2.5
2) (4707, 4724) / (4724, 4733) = 0.93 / 2.9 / 0.9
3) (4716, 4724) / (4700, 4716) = 1.64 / 1.6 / 2.8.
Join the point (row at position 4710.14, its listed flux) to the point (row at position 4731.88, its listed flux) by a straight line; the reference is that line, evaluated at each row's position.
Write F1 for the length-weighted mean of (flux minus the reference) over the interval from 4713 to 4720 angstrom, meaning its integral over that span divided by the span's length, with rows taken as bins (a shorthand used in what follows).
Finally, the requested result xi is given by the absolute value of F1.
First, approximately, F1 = 3.9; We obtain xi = 4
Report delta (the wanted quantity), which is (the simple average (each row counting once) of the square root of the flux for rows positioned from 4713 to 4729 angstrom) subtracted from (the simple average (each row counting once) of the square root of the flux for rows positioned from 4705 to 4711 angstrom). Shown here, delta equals -0.15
